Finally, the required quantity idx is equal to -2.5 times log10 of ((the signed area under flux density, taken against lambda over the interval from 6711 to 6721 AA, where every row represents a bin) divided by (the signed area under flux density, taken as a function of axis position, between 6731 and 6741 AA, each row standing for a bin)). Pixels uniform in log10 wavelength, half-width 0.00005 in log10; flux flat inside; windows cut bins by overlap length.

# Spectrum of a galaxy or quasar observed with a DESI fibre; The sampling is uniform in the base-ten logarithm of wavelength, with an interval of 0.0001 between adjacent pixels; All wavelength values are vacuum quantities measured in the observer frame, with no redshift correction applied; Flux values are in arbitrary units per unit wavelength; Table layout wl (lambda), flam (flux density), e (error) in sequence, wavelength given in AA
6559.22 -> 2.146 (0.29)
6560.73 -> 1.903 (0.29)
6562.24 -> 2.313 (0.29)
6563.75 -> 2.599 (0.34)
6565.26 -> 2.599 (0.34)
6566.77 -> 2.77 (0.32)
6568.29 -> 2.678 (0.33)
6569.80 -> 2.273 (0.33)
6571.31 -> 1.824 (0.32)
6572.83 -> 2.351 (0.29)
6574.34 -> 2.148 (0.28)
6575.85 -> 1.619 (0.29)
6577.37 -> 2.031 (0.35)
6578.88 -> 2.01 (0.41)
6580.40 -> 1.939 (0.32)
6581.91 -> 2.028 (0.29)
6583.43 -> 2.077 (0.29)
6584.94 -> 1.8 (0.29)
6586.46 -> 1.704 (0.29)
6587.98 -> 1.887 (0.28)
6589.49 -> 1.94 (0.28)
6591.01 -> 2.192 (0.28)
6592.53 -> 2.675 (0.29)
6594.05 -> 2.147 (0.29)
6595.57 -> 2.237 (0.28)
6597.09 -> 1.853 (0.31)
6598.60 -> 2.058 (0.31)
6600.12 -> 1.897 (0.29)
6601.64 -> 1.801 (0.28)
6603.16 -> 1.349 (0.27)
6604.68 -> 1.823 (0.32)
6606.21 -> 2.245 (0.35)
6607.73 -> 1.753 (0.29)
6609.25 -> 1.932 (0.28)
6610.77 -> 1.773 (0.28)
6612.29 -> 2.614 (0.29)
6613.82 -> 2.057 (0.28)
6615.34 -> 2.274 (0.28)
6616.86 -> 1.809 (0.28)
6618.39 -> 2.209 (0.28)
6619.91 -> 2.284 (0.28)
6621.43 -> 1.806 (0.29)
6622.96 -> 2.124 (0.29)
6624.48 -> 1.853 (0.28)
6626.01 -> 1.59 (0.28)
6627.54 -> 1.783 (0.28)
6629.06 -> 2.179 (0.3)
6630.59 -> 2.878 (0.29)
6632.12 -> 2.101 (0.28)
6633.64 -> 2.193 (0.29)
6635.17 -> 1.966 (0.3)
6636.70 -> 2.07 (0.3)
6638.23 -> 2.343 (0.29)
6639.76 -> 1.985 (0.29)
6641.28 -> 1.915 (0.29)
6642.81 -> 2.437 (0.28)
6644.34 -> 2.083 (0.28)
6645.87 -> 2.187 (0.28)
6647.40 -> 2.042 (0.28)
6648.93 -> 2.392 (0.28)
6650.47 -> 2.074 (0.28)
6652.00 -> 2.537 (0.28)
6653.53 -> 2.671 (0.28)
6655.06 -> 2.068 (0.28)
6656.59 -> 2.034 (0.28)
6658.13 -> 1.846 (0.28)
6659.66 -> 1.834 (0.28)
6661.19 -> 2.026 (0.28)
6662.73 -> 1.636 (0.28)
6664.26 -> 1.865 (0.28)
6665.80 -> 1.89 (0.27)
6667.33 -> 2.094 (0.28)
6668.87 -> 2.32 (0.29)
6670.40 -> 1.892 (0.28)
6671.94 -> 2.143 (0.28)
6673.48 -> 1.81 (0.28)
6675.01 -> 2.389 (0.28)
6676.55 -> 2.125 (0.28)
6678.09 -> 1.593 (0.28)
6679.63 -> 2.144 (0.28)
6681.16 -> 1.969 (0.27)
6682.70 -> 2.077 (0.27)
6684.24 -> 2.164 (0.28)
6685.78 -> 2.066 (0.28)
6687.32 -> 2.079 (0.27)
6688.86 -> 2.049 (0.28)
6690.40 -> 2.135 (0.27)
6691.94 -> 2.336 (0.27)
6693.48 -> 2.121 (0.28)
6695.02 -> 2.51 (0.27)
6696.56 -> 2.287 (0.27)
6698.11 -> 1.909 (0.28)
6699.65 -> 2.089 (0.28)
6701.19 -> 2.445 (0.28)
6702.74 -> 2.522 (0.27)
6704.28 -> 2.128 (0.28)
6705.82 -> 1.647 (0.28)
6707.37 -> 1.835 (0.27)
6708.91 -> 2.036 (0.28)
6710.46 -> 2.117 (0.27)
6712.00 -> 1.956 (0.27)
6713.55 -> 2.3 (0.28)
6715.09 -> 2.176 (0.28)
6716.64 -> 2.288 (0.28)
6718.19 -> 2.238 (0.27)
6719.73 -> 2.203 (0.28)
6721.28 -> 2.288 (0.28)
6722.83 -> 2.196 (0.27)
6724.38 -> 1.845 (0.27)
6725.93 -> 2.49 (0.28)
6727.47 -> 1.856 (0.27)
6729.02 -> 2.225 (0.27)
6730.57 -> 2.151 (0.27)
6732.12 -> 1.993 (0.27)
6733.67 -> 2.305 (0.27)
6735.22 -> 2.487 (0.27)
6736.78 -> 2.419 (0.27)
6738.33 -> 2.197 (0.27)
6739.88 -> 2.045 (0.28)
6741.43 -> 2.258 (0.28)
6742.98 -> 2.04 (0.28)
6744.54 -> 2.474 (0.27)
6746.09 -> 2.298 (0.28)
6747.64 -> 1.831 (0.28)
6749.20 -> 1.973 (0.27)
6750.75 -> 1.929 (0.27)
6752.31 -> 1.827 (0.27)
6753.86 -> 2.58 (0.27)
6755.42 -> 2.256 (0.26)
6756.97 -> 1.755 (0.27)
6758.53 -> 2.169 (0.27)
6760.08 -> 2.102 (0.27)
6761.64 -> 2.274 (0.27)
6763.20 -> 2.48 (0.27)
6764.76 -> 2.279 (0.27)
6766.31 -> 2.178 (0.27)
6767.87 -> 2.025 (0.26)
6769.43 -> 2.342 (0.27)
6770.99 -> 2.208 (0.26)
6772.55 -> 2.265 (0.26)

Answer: 0.02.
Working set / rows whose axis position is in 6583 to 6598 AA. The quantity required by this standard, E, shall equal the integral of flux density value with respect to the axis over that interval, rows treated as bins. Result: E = 30.8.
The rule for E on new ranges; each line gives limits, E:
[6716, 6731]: 32.7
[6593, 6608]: 29.0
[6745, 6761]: 33.3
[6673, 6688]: 30.7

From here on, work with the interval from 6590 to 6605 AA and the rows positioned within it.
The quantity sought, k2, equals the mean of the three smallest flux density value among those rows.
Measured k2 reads 1.66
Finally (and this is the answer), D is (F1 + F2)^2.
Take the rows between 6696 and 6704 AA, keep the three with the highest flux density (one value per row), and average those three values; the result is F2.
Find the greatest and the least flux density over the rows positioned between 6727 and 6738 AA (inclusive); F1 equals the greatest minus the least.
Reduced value 9.3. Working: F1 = 0.6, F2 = 2.42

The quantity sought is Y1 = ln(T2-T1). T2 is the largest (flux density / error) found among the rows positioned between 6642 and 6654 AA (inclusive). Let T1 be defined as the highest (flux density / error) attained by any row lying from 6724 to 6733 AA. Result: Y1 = -0.4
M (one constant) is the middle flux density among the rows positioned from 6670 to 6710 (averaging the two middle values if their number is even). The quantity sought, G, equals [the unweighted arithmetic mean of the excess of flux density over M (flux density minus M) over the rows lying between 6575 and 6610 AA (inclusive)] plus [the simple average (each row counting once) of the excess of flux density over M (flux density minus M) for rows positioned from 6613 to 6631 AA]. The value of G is -0.18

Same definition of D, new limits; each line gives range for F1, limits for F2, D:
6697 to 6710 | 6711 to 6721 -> 9.9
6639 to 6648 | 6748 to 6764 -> 8.8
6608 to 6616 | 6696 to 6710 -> 10.6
